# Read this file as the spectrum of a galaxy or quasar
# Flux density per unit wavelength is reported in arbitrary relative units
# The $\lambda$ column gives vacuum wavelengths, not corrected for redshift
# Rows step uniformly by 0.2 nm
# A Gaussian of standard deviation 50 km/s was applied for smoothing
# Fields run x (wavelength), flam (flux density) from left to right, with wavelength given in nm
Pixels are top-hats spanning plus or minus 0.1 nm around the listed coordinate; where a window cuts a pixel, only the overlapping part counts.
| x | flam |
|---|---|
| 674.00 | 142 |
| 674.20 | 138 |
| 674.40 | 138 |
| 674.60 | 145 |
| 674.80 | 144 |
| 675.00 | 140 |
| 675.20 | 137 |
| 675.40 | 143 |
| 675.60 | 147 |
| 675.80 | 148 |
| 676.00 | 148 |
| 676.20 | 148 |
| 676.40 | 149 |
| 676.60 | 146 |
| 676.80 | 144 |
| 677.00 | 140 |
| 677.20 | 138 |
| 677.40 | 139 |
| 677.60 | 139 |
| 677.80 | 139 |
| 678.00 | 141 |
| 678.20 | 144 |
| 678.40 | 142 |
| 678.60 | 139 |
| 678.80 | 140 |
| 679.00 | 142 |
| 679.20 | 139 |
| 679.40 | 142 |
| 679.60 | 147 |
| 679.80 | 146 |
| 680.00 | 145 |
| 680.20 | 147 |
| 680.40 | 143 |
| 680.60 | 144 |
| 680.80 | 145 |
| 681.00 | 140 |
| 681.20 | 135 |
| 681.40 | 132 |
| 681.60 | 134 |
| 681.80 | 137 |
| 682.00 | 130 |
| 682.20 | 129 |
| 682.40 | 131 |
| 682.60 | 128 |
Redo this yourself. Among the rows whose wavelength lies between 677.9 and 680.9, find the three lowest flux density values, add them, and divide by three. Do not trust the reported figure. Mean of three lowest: 139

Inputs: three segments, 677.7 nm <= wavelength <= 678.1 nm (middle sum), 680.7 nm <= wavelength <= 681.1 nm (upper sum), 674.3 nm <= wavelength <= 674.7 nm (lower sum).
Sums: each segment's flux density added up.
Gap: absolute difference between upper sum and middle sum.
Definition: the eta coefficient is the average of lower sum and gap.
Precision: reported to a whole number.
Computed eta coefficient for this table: 144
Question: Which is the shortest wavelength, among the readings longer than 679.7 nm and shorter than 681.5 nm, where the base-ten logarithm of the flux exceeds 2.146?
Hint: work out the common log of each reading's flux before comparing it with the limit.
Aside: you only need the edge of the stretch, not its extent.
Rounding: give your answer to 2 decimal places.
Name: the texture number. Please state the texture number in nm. 679.80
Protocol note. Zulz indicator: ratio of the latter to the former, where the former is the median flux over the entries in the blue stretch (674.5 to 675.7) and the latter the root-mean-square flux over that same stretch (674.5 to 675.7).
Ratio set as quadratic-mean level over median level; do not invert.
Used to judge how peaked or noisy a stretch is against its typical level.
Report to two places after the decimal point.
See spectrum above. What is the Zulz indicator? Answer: 0.99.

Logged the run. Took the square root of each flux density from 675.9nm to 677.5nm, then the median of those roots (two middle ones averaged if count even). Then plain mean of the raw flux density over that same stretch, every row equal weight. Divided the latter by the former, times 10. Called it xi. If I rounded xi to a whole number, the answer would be 120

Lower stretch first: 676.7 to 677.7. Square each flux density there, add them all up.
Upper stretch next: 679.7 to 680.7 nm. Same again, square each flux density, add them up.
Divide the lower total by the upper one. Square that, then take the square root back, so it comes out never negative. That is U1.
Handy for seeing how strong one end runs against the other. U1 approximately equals 0.93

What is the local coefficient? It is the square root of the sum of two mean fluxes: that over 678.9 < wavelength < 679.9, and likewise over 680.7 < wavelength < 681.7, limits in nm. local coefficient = 16.7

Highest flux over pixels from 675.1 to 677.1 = 149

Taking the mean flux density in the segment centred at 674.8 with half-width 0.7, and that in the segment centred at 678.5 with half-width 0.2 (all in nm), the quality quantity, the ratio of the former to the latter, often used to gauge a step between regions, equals 1.00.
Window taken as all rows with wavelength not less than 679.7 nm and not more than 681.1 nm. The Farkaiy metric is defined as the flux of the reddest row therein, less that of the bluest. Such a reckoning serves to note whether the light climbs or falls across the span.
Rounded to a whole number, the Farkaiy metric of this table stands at -6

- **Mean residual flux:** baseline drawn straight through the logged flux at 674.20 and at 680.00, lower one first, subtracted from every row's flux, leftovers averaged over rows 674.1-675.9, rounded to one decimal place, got 3.3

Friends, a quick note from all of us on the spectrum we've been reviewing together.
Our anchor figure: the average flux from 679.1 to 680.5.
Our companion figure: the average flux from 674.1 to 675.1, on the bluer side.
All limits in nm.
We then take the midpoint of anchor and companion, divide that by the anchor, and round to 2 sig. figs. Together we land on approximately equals 0.99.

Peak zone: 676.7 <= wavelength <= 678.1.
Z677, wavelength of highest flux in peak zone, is 676.80 nm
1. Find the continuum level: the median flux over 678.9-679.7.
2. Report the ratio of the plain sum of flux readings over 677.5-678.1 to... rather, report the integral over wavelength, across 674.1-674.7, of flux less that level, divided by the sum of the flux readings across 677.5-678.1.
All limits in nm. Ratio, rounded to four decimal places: -0.0024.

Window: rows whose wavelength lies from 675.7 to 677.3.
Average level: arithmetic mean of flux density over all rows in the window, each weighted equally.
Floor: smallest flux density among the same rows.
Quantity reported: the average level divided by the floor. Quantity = 1.052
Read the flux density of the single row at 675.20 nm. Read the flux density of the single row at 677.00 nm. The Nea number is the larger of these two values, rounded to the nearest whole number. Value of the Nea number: 140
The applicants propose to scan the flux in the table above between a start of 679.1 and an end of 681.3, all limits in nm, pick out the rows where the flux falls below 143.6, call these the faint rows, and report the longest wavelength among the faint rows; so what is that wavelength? 681.20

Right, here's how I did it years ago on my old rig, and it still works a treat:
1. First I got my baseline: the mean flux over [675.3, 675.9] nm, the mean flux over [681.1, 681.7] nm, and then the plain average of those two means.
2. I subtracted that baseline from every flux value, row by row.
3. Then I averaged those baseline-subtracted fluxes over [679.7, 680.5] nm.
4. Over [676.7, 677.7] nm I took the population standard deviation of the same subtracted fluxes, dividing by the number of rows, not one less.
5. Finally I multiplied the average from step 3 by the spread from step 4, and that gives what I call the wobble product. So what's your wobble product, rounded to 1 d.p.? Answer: 11.4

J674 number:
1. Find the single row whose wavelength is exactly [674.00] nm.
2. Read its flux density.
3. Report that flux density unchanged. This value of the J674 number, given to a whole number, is 142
